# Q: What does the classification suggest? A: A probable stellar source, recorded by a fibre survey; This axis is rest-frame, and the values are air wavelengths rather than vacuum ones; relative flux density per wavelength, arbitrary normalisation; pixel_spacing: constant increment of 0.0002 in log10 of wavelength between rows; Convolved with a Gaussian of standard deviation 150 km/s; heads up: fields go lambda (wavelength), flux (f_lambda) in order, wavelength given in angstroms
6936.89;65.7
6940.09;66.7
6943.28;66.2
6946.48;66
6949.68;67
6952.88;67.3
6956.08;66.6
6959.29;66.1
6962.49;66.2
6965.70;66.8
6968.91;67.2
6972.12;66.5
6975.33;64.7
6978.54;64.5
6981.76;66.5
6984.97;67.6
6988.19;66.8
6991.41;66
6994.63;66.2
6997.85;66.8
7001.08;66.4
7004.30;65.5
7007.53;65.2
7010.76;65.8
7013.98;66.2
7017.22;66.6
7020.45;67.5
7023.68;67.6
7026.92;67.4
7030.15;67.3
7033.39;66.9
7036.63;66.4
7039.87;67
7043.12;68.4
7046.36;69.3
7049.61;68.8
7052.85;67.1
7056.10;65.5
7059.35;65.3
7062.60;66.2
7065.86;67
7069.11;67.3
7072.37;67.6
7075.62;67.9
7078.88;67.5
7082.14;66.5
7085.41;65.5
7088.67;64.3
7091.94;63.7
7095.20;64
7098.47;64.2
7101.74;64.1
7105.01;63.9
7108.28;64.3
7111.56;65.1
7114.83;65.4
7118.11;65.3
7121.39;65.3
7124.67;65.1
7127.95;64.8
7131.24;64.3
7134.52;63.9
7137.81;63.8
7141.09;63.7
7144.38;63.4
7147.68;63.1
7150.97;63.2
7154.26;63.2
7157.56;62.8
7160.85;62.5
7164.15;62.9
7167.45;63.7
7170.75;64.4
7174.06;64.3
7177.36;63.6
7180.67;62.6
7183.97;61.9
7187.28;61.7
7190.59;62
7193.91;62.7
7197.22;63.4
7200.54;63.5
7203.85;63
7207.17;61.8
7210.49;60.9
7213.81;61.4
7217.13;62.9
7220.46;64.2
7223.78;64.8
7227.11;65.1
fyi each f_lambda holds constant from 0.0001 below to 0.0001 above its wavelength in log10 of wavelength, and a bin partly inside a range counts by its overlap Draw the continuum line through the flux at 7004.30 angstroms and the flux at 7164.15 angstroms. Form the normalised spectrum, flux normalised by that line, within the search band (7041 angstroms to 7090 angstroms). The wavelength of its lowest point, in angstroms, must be 7088.67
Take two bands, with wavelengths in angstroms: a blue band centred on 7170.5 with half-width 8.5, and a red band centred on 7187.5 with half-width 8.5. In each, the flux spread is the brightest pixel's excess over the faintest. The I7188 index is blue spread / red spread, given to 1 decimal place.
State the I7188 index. 1.5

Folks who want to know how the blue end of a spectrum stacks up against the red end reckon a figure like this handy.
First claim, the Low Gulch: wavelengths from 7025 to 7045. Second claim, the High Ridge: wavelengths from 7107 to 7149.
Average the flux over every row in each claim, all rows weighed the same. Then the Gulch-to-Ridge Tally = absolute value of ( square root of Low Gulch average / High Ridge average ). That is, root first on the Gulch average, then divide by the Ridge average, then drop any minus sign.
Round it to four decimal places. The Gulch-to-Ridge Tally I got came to 0.1273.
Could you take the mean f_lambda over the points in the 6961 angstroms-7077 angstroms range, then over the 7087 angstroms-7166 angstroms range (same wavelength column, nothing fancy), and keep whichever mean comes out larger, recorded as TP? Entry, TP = 66.7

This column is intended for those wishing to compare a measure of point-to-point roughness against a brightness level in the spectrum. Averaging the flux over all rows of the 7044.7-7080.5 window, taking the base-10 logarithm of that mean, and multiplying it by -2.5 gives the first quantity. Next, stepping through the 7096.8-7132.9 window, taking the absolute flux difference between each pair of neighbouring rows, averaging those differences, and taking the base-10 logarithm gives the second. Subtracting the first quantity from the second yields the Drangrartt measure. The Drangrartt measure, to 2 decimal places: 4.03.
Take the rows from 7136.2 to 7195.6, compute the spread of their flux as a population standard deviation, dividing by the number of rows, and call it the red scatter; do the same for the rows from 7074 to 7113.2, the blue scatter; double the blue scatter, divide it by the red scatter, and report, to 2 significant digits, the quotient 3.7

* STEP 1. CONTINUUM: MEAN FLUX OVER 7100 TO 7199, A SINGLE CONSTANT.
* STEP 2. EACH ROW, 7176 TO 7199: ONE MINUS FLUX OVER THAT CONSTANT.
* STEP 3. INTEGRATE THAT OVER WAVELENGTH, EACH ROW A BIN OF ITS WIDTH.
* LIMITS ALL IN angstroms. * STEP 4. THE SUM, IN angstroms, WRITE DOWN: 0.41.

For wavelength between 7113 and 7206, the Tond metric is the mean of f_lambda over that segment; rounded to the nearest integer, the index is 64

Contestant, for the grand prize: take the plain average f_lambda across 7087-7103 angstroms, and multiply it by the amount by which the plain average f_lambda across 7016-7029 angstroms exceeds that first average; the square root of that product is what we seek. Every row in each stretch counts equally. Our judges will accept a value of 14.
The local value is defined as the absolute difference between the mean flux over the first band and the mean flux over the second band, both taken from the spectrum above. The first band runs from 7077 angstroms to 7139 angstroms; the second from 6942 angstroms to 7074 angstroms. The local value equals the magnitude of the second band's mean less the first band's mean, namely 1.9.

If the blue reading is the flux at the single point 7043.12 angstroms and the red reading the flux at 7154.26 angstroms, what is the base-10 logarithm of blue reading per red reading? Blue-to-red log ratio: 0.034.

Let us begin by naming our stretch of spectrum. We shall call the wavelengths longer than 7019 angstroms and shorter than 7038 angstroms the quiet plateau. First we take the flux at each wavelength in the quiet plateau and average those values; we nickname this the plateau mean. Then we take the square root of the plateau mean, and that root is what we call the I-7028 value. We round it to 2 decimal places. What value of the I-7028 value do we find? 8.20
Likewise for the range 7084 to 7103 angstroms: 8.02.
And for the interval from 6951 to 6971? 8.17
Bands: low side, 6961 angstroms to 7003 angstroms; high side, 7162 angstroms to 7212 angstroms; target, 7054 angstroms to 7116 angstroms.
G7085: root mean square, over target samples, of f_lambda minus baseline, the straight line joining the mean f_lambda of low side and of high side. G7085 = 1.6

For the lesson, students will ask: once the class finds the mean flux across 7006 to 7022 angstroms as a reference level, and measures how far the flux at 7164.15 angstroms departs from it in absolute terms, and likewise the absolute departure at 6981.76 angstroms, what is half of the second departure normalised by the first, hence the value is 0.04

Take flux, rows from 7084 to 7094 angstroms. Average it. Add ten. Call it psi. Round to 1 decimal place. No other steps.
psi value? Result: 74.5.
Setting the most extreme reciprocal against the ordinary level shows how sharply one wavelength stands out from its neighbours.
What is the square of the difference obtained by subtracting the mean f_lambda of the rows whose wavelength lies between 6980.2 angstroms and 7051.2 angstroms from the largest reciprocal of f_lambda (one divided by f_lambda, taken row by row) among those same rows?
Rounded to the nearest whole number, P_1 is 4476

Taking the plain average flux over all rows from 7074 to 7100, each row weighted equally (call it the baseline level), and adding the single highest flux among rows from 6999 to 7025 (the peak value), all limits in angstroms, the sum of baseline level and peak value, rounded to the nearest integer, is 133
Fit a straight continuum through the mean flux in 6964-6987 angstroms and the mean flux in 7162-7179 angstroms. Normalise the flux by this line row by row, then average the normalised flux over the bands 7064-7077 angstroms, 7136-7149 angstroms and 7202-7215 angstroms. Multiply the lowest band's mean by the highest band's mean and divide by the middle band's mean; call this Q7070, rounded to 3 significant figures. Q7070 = 1.02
